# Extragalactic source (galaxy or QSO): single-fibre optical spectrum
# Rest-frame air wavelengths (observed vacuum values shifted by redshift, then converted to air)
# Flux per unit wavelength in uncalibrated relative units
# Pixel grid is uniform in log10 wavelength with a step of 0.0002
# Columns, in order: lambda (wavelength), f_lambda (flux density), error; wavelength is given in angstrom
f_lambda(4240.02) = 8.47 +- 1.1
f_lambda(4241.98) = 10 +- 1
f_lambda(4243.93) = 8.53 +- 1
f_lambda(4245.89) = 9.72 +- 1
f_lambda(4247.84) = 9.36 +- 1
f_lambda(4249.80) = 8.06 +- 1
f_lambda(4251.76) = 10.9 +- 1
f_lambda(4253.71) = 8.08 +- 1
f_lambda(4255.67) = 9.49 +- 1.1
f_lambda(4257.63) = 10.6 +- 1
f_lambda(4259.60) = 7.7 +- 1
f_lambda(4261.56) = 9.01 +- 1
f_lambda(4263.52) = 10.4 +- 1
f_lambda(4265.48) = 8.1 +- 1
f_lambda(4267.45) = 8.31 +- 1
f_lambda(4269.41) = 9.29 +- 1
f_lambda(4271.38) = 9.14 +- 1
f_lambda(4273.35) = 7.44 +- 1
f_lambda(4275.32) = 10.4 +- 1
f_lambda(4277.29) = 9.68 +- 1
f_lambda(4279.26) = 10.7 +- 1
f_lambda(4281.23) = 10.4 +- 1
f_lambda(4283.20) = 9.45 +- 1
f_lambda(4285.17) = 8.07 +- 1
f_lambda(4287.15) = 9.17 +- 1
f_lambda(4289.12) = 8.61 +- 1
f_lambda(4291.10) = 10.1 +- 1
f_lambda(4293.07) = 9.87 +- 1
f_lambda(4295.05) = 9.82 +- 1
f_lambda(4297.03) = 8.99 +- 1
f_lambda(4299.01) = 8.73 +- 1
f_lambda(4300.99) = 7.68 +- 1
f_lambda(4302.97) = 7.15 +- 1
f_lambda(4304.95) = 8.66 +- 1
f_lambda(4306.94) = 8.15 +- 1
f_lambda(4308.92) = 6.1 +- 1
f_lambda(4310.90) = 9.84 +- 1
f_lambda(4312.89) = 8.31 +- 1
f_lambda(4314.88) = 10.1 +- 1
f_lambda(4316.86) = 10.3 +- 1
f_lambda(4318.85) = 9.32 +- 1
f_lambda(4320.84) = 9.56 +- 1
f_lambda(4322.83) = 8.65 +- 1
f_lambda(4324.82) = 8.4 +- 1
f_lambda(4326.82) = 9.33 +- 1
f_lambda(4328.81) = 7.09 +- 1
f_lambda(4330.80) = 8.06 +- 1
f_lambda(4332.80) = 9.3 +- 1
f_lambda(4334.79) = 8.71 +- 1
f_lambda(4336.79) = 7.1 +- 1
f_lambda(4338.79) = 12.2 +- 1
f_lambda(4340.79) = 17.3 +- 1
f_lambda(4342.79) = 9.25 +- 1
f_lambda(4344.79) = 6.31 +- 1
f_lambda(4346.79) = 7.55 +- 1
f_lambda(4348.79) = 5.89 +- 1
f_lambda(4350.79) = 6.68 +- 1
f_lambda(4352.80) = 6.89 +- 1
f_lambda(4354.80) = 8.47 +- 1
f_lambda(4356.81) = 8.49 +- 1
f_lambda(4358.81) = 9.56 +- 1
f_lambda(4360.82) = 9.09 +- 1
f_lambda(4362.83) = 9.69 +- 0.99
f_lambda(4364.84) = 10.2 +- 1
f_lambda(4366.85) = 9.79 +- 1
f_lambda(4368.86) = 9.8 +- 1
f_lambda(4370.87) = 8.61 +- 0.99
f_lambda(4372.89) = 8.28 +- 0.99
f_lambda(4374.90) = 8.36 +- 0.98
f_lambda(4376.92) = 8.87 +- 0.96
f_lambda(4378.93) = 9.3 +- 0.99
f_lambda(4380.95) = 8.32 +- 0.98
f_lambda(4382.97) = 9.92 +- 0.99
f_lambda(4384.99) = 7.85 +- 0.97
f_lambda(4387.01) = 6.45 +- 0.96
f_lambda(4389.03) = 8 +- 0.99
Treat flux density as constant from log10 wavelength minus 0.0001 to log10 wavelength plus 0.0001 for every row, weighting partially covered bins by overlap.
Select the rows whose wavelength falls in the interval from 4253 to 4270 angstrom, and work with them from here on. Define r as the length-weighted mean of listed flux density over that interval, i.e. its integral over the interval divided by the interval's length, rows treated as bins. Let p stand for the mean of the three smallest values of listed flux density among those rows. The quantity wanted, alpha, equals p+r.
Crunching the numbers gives 17.0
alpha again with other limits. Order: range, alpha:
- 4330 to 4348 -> 16.5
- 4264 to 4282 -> 17.2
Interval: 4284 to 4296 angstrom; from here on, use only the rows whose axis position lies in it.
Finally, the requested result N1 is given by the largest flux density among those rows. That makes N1 10.1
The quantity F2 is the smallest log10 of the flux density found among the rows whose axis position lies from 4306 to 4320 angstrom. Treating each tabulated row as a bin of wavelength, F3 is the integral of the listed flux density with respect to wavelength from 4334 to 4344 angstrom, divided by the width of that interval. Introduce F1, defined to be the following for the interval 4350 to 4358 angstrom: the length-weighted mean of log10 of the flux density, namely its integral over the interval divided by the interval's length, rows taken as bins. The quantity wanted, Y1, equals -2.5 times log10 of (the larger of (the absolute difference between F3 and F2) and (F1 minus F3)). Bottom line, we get -2.51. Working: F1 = 0.88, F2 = 0.785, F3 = 10.9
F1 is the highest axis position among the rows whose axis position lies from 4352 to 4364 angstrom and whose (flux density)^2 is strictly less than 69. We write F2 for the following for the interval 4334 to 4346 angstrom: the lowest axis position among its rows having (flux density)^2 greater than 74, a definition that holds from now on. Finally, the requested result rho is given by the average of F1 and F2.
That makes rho 4343.8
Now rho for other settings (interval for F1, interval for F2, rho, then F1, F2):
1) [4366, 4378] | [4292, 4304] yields 4333.0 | 4372.89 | 4293.07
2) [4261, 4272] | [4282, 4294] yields 4274.3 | 4265.48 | 4283.20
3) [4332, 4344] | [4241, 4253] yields 4289.4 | 4336.79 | 4241.98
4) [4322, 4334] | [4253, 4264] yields 4293.2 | 4330.80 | 4255.67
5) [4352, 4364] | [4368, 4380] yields 4360.8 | 4352.80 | 4368.86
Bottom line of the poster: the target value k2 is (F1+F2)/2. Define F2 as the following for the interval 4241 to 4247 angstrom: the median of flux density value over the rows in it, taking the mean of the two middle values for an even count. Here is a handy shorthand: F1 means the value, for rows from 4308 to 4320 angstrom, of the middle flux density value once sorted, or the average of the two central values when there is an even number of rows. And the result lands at 9.65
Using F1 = 9.6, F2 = 9.7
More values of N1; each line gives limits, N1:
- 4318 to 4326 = 9.56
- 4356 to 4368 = 10.2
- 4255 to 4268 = 10.6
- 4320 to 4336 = 9.56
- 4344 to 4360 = 9.56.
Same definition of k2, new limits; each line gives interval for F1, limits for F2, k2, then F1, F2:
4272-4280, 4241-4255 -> 9.70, 10.0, 9.4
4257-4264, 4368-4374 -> 9.16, 9.7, 8.6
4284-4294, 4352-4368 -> 9.25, 9.2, 9.3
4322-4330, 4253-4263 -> 8.77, 8.5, 9.0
